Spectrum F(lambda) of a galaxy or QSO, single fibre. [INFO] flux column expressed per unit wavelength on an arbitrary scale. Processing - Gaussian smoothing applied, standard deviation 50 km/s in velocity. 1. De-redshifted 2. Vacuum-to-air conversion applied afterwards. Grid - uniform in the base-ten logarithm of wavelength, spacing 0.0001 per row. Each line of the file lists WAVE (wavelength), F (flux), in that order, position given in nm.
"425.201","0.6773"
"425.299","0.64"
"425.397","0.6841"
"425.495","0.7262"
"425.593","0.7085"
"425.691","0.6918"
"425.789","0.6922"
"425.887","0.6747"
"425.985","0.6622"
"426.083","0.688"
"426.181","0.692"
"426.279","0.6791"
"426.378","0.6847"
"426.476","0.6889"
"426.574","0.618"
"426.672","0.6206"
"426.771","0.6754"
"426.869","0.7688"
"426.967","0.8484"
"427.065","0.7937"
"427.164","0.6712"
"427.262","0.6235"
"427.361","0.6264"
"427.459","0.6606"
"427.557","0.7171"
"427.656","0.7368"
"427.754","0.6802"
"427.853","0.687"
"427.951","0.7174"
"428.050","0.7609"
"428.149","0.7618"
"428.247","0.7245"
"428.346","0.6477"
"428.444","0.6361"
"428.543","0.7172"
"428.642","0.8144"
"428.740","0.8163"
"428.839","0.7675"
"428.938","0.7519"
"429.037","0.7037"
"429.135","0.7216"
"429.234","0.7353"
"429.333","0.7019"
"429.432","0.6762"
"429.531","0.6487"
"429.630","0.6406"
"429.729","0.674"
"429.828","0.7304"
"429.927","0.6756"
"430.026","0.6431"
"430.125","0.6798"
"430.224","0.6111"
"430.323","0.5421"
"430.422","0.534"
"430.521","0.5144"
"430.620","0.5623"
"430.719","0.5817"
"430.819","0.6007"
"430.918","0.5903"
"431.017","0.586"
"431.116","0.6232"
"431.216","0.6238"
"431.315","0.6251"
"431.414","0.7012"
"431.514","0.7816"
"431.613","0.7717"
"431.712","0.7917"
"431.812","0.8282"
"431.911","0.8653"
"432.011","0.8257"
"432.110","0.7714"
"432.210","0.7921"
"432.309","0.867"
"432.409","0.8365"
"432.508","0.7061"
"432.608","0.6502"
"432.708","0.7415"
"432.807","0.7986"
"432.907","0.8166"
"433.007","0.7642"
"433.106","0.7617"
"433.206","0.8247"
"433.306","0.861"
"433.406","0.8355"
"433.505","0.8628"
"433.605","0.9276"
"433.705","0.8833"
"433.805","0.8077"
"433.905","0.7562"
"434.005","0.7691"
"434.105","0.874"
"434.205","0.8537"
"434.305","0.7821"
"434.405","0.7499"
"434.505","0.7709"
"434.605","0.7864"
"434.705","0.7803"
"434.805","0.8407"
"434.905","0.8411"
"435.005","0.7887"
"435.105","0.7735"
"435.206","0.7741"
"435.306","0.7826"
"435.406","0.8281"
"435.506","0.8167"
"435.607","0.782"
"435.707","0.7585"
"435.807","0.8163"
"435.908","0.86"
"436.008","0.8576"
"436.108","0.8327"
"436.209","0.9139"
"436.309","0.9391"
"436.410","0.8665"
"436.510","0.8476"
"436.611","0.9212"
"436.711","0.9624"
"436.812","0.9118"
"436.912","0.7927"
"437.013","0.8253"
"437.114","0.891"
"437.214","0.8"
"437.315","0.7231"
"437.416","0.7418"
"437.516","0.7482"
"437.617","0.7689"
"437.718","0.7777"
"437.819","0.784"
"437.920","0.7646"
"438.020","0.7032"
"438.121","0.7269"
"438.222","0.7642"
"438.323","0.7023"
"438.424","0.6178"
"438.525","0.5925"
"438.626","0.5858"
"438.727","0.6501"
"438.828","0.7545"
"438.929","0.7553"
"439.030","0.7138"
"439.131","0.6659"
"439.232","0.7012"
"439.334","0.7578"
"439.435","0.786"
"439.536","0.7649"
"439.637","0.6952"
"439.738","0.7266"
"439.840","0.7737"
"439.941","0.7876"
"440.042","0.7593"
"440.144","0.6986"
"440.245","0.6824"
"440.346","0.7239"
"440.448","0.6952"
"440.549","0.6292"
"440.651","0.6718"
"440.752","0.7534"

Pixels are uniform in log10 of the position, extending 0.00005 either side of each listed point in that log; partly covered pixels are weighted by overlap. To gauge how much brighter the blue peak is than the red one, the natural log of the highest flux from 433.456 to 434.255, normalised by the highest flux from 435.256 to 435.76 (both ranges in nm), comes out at 0.11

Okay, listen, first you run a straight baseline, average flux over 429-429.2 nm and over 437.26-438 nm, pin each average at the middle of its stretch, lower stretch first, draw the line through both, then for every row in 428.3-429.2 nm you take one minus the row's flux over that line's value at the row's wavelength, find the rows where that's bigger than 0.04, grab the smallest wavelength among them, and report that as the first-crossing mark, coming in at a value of 428.346 nm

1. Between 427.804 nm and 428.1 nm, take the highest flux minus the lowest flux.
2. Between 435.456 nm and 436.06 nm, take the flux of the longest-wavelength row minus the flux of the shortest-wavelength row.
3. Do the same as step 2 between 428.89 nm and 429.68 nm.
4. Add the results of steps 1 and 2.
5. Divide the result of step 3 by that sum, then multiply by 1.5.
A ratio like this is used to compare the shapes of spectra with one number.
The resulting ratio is -1.5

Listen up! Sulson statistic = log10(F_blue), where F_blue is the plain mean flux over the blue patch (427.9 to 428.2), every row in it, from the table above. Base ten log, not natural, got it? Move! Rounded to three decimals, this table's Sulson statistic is -0.127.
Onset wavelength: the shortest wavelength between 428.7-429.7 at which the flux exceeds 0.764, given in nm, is 428.740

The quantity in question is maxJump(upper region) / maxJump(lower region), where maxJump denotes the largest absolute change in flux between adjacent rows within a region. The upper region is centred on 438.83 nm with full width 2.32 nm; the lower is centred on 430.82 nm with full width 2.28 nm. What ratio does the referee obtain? 1.30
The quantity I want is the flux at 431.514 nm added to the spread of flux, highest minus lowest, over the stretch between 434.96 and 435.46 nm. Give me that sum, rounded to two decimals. 0.84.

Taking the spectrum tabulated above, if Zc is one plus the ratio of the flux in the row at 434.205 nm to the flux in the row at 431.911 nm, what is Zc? 1.99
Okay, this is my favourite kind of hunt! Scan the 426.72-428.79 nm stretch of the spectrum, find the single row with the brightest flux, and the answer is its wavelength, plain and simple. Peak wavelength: 426.967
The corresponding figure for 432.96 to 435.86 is 433.605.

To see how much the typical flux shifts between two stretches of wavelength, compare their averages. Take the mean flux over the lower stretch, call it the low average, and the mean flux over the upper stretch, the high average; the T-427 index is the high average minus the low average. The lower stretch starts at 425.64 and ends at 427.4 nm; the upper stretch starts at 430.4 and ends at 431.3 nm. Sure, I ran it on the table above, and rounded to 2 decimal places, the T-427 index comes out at -0.11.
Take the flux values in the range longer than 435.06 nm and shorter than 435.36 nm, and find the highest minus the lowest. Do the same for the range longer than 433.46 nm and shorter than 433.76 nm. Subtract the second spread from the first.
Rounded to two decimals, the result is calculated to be -0.06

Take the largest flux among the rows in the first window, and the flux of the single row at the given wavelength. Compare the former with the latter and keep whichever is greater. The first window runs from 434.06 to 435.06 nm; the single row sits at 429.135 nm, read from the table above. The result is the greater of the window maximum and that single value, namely 0.87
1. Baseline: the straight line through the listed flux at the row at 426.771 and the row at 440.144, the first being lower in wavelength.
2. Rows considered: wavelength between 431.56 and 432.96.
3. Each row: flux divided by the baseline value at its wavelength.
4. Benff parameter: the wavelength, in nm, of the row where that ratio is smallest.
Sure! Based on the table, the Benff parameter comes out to 432.608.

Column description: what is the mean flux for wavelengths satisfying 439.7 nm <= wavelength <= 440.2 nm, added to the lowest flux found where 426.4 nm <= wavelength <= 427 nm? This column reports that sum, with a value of 1.37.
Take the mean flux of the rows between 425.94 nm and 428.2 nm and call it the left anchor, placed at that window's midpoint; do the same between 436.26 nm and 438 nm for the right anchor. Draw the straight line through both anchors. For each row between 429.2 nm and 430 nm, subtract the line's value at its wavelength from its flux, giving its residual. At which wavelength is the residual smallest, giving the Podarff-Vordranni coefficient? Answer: 429.630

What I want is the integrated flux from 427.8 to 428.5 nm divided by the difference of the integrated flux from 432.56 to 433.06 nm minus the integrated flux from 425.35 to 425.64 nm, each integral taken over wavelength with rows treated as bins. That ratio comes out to 2.9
